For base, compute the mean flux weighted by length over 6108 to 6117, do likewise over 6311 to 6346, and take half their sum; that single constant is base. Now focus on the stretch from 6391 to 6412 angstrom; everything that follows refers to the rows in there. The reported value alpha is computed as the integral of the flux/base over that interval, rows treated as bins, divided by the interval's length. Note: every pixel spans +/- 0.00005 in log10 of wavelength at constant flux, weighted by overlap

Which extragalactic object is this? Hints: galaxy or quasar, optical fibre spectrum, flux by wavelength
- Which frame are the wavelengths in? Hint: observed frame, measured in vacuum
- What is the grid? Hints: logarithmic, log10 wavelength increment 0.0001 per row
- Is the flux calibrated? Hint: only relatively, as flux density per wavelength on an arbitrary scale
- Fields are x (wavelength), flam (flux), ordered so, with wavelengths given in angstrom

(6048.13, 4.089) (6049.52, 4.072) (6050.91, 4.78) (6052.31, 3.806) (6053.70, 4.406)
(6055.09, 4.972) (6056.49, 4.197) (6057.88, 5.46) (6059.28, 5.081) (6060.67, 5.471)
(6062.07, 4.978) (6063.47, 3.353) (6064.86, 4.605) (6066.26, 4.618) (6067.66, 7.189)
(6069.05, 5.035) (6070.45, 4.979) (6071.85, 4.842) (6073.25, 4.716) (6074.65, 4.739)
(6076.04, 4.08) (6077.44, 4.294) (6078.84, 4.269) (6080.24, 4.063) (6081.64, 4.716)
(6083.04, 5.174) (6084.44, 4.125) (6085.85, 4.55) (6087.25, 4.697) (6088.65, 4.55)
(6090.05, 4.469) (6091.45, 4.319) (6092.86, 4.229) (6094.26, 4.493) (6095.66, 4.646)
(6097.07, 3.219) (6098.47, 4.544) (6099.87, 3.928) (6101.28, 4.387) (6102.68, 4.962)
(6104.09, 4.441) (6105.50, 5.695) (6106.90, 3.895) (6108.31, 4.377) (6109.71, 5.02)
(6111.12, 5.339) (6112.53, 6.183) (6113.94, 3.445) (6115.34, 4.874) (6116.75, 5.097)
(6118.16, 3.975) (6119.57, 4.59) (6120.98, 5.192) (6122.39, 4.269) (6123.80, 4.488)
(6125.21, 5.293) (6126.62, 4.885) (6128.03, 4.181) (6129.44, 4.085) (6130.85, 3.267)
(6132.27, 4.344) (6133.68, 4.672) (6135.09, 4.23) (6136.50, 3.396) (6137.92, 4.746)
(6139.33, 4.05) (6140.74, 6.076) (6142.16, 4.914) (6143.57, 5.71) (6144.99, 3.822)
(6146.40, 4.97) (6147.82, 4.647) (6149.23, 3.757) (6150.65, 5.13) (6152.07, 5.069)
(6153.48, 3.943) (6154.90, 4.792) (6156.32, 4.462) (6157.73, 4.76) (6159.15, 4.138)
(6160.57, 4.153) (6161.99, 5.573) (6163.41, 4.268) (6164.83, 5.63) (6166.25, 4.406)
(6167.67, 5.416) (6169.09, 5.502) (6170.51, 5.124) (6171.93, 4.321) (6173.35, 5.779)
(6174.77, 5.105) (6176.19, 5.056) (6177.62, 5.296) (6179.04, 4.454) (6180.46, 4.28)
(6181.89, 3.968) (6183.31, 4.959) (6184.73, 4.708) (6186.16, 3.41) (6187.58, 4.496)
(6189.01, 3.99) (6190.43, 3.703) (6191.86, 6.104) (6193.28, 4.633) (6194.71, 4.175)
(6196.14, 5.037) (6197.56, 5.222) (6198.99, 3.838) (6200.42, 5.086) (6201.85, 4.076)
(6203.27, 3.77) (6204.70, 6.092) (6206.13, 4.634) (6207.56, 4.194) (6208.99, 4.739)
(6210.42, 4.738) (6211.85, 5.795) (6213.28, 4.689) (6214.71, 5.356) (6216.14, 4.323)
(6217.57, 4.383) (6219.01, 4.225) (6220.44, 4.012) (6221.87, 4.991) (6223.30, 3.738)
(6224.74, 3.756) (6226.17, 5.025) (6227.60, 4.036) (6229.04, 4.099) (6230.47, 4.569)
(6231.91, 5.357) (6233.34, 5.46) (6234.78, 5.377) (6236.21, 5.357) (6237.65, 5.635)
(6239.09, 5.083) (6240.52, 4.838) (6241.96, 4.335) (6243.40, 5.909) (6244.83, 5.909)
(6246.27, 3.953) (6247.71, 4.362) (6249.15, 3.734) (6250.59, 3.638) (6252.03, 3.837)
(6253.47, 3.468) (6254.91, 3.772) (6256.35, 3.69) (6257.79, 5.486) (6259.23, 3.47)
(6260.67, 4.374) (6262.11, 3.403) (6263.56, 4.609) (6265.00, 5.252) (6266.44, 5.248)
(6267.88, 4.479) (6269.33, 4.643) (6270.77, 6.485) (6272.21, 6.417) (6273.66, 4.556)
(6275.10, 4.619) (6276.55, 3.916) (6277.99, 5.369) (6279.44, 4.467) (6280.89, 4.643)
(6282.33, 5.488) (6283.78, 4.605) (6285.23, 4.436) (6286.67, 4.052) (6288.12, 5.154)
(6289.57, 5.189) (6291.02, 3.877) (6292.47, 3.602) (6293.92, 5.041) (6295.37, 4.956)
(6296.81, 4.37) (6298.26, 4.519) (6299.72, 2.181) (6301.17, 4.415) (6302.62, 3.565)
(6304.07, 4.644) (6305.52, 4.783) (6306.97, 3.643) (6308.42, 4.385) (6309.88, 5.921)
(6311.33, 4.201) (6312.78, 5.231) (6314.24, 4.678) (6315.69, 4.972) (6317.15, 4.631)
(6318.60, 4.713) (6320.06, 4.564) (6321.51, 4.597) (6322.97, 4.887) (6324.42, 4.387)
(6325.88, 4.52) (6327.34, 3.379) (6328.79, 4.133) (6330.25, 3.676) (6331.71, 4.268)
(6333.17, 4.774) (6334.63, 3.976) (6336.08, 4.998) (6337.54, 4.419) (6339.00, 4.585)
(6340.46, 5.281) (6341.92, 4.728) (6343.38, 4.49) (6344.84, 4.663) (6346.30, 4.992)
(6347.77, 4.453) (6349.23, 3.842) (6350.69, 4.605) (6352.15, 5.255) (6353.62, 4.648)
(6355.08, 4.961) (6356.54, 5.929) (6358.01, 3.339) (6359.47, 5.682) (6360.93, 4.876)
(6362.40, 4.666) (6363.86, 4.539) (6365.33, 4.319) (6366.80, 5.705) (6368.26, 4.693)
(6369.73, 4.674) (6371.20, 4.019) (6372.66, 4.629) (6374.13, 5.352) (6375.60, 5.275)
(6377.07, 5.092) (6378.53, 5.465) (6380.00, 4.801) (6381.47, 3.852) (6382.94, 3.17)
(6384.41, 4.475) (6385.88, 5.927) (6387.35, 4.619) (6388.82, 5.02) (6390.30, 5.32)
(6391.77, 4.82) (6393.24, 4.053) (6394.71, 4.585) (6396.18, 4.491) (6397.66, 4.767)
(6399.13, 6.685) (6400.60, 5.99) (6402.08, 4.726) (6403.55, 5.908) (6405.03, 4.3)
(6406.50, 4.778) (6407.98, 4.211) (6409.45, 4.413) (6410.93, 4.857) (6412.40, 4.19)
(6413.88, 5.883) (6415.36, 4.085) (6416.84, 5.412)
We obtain 1.03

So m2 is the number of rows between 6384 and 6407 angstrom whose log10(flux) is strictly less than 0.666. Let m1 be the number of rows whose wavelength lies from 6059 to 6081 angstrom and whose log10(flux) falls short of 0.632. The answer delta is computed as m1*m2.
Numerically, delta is 24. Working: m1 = 4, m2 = 6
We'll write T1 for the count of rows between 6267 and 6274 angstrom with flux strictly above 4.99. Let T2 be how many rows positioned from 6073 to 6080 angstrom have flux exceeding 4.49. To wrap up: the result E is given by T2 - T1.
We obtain 0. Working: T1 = 2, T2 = 2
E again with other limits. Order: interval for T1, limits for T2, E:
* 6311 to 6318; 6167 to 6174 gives 3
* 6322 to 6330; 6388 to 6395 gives 4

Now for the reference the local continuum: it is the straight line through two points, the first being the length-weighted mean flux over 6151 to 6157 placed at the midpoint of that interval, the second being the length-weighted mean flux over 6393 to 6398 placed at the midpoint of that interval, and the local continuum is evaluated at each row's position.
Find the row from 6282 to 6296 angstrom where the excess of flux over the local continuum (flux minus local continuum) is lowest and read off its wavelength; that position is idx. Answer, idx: 6292.47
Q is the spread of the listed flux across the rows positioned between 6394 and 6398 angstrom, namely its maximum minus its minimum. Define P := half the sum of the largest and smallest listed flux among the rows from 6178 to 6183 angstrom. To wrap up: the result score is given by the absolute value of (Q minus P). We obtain 3.9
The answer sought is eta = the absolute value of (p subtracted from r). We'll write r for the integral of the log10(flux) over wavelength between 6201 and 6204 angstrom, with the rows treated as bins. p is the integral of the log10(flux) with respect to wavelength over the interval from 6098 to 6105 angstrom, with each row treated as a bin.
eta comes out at 2.7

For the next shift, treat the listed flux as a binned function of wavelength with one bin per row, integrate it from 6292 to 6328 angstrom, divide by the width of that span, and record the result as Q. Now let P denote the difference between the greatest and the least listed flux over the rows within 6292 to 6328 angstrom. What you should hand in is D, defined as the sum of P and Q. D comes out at 8.2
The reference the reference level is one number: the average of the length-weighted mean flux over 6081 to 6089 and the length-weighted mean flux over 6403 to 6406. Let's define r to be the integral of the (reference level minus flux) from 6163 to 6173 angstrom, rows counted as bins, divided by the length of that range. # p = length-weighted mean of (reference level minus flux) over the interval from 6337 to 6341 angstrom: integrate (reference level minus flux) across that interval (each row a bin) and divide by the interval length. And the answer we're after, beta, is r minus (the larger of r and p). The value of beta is -0.2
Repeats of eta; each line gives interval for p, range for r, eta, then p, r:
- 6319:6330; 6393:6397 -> 4.4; 7.0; 2.6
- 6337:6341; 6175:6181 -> 1.4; 2.7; 4.1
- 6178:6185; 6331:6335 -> 2.0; 4.6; 2.6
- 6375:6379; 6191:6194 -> 0.7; 2.9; 2.2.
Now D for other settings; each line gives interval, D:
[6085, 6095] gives 4.9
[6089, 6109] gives 6.9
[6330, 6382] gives 7.3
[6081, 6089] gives 5.7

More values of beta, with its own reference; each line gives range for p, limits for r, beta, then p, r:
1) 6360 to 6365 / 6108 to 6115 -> -0.2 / 0.128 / -0.1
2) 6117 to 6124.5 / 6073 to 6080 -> 0.0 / 0.293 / 0.5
